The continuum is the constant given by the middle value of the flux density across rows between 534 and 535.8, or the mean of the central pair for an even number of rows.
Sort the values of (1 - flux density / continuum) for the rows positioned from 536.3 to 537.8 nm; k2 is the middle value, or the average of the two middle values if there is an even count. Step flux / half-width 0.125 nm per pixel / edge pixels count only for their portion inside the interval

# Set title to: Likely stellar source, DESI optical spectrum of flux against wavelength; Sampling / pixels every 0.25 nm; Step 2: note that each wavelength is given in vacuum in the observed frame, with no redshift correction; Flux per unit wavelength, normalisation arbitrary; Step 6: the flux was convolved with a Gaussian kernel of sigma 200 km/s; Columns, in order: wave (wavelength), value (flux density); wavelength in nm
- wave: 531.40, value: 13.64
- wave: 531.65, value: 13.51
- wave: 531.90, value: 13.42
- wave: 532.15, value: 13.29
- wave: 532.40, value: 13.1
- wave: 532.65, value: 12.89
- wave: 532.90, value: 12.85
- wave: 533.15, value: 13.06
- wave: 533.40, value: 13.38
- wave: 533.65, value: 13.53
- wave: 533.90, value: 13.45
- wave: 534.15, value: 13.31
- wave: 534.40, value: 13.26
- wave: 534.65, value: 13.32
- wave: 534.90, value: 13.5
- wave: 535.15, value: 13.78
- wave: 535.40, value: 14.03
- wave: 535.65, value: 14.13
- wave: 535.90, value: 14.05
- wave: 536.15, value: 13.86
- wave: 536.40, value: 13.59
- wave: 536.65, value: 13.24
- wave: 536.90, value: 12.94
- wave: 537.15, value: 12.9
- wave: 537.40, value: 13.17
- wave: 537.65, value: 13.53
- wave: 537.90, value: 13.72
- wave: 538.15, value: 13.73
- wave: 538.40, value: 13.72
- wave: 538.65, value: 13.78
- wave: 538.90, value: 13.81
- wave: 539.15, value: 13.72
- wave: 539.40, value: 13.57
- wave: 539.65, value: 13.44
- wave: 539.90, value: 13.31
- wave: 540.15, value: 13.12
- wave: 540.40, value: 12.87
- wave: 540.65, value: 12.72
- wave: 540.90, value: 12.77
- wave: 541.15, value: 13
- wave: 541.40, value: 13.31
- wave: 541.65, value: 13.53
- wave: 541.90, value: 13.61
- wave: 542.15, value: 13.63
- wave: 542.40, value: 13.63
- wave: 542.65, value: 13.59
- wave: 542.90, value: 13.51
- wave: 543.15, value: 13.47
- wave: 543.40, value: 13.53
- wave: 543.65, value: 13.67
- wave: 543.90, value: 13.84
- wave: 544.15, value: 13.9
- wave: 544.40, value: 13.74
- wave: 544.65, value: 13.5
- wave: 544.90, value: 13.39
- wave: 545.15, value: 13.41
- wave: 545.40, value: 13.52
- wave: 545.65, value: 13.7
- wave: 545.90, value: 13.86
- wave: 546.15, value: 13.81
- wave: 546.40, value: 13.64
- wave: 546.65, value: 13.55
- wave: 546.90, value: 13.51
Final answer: 0.02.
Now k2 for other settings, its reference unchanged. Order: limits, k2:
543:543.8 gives 0.00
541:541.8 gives 0.01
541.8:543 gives -0.01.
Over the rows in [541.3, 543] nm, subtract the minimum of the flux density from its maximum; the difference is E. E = 0.3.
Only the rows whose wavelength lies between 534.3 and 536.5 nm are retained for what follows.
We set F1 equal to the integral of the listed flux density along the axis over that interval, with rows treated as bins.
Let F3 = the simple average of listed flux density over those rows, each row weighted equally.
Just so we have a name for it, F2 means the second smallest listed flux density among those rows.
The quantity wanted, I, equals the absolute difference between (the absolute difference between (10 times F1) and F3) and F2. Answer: 275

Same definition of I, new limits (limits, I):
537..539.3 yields 285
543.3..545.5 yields 272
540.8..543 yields 268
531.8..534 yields 265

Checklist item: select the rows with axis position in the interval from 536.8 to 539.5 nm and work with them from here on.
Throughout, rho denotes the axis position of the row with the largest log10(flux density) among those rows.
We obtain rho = 538.90 nm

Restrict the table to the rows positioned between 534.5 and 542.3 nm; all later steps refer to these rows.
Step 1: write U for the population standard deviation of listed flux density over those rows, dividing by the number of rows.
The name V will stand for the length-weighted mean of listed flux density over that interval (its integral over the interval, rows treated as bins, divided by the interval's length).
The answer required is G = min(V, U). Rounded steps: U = 0.38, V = 13.46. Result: 0.38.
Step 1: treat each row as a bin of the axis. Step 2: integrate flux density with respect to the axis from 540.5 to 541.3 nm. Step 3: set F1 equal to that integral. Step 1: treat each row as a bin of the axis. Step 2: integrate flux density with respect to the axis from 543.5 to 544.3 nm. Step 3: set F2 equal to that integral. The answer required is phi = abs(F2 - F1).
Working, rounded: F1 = 10.3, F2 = 11.0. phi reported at 0.8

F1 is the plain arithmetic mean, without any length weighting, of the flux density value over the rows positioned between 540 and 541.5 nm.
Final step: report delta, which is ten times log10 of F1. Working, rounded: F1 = 13.0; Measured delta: 11.1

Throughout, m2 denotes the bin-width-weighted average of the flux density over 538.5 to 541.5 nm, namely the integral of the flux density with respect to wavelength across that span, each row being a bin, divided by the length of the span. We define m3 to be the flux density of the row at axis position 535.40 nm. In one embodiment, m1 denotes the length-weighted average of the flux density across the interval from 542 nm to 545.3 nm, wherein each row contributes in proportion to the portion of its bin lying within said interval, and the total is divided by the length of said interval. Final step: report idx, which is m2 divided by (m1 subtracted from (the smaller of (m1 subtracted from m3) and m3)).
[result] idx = -1.01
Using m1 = 13.6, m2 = 13.3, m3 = 14.03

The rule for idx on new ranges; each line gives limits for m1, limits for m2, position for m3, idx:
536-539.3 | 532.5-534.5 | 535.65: -1.02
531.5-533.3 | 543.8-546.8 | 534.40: -1.04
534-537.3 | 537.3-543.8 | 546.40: -1.00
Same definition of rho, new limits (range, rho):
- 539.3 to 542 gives 541.90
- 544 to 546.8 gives 544.15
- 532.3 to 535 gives 533.65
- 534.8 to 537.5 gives 535.65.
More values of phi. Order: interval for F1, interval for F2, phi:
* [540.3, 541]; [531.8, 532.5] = 0.3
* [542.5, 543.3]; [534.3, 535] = 1.5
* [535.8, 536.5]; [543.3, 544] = 0.1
